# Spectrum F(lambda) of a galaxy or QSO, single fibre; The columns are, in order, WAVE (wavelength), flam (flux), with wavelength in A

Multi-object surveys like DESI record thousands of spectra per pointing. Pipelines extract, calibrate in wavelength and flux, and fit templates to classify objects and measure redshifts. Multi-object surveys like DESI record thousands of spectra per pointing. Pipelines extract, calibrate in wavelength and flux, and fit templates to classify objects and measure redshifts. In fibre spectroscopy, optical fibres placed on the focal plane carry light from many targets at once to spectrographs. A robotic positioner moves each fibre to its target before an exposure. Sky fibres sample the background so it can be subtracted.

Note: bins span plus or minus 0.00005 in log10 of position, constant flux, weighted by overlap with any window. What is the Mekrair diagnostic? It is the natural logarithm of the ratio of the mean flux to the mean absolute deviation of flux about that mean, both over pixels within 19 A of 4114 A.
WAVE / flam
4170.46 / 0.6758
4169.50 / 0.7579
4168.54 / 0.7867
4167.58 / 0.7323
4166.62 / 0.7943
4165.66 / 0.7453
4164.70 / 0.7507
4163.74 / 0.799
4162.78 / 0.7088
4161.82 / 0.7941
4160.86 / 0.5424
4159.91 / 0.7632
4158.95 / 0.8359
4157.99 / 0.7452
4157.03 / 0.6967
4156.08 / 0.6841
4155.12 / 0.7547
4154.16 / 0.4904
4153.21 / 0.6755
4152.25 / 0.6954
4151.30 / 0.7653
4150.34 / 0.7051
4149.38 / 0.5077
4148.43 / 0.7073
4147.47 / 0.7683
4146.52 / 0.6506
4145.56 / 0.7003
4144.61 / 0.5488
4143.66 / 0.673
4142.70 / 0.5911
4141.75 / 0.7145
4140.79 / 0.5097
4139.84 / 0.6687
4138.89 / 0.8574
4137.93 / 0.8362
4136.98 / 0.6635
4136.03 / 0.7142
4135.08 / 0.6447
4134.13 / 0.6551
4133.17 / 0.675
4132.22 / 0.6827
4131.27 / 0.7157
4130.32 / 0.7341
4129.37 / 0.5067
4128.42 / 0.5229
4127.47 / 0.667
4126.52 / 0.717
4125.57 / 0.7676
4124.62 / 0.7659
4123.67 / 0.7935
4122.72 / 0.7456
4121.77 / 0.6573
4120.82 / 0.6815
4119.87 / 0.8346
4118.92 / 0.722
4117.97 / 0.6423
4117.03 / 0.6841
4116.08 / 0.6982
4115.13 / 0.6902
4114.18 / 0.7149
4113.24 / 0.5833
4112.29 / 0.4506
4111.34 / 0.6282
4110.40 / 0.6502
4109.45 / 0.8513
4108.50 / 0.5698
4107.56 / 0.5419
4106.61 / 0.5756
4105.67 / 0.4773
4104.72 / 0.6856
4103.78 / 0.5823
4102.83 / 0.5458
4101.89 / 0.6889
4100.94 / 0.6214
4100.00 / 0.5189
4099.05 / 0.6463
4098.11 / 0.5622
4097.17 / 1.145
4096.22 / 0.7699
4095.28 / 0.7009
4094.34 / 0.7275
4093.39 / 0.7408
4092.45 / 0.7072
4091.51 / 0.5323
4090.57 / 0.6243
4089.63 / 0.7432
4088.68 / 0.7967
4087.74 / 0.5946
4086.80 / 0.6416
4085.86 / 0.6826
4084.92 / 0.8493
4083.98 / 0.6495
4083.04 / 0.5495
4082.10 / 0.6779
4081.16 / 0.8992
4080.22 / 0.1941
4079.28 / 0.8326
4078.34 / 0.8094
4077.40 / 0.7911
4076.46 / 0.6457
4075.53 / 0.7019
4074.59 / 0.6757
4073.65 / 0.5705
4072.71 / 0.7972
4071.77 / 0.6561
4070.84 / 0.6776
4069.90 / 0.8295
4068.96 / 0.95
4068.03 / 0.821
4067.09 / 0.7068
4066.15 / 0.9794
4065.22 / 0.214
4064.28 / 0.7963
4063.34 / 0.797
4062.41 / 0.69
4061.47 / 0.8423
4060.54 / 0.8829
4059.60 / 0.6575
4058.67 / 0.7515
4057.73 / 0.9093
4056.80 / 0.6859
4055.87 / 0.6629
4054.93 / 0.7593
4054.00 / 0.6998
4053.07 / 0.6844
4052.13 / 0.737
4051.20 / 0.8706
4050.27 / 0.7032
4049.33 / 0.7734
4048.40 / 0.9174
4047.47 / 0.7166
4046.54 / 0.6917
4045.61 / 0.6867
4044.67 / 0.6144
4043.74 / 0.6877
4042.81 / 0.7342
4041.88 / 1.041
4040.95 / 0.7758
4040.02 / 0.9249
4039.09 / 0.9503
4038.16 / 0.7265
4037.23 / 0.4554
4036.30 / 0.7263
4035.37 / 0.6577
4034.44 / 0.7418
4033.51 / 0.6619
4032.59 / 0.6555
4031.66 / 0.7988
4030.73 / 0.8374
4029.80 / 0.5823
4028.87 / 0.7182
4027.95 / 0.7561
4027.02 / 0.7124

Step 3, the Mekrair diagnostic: 2.03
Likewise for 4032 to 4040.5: 1.96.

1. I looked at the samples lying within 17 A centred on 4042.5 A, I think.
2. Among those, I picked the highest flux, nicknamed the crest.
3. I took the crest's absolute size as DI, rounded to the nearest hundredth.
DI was 1.04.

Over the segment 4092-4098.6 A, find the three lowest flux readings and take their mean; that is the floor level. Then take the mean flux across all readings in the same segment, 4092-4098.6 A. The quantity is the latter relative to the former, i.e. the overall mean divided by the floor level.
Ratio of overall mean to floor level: 1.16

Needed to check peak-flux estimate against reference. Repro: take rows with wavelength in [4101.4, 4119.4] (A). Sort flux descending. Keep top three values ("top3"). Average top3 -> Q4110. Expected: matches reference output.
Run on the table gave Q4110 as 0.76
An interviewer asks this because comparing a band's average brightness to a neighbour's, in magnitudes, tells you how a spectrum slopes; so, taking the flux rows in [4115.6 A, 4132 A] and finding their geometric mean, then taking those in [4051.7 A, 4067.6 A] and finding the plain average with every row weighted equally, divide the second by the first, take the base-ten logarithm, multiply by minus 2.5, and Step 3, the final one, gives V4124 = -0.062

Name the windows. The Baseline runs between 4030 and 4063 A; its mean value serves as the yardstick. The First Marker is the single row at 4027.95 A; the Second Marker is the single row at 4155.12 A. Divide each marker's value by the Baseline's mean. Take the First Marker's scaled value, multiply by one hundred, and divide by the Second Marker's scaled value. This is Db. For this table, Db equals 100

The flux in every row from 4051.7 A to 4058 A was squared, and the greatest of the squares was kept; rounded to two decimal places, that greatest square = 0.83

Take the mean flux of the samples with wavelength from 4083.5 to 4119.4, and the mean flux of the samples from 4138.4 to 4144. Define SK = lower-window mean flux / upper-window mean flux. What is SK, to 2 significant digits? 0.99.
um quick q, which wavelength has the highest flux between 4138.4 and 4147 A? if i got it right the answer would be 4138.89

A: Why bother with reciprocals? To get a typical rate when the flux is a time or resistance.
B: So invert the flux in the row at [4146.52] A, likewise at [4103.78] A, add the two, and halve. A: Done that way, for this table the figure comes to 1.63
